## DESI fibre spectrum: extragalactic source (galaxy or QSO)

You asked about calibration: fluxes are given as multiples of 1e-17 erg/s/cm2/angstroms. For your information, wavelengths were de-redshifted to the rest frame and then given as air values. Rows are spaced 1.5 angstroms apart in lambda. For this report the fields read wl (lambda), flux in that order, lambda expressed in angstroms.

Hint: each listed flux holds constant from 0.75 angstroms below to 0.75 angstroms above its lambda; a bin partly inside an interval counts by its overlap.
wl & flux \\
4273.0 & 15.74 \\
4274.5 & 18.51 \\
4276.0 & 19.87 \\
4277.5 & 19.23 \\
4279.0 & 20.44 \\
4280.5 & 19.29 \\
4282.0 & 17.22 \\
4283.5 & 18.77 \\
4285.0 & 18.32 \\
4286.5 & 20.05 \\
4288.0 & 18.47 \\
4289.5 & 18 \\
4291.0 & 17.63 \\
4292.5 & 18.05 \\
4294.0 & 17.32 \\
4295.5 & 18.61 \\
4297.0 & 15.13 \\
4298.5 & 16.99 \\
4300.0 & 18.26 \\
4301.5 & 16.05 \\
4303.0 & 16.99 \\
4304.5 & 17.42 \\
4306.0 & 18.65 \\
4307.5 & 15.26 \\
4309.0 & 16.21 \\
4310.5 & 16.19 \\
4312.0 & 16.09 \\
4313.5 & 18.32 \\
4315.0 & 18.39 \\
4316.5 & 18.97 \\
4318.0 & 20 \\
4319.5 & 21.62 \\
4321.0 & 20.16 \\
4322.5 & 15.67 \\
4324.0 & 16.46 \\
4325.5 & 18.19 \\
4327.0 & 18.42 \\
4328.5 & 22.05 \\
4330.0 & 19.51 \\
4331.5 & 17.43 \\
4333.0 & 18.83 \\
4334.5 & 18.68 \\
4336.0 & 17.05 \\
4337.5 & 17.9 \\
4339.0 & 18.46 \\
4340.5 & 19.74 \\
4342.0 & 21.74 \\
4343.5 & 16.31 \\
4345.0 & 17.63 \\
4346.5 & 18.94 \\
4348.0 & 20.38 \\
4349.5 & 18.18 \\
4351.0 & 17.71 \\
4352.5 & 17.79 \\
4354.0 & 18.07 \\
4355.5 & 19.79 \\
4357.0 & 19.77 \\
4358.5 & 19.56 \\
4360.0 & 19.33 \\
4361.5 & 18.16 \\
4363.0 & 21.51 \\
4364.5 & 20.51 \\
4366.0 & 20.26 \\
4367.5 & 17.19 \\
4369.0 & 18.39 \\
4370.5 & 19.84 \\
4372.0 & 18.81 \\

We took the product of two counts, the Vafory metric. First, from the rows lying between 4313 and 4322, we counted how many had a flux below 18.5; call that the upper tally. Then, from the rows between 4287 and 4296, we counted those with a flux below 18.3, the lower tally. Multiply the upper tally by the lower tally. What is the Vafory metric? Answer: 8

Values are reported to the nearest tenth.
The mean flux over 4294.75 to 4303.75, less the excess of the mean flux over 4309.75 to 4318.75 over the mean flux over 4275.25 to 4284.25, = 18.1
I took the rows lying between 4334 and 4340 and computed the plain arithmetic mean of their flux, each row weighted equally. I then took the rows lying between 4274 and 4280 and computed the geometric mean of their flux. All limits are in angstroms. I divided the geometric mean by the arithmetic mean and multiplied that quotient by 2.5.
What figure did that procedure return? 2.70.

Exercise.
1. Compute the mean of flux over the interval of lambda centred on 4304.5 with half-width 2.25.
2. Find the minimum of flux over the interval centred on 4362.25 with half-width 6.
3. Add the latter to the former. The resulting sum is 34.9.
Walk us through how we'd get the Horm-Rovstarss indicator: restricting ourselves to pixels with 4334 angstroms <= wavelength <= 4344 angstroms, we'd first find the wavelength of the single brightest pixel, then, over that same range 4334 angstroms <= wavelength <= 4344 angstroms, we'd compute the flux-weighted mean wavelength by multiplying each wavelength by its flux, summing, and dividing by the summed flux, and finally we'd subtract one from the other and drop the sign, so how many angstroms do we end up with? 3.0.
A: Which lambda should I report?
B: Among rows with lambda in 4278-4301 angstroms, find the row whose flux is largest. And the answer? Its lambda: 4279.0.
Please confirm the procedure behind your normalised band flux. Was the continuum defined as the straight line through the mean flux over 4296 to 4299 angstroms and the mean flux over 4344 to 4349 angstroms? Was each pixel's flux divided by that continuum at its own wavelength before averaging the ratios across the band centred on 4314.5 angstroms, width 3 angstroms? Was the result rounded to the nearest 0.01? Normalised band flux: 1.08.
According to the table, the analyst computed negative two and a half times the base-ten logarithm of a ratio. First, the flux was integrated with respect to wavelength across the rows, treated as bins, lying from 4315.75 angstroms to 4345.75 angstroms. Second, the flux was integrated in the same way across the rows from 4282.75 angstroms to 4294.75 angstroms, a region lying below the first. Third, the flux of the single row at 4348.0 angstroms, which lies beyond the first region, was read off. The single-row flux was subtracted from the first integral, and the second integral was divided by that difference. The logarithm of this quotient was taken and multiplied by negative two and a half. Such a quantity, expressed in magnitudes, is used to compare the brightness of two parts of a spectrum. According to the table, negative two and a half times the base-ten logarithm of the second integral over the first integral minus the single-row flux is 1.0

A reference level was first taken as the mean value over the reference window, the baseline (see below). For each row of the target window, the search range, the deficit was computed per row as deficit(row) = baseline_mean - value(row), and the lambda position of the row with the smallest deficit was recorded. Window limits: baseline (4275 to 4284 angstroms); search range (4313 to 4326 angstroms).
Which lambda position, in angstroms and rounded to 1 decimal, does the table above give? 4319.5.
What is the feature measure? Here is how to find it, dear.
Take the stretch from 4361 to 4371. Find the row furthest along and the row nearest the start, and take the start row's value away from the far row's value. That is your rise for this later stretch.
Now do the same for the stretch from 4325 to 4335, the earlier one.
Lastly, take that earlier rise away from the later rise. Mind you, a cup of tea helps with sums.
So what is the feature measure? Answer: 1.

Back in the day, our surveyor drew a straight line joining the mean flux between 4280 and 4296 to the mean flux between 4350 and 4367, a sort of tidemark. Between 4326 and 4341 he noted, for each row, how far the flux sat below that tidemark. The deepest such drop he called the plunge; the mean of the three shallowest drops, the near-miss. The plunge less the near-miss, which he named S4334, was 3.42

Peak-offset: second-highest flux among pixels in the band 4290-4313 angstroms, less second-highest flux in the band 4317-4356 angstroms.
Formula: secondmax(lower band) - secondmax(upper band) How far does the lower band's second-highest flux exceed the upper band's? -3.1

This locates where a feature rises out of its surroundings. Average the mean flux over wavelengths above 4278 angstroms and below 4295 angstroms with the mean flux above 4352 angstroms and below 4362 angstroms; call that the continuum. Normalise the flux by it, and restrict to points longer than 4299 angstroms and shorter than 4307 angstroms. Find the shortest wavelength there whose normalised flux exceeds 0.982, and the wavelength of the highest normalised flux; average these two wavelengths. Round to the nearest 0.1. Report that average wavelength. 4306.0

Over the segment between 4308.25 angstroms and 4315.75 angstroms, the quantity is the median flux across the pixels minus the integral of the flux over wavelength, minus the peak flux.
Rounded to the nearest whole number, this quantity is -130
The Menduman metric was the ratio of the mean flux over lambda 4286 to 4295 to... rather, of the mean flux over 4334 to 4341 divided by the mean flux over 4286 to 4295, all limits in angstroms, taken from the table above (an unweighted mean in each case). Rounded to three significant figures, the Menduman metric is 1.01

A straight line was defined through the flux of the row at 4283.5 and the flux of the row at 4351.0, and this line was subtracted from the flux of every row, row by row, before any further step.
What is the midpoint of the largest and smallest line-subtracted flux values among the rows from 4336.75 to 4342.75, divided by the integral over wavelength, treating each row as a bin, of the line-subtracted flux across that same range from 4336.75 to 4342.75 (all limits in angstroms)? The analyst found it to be 0.205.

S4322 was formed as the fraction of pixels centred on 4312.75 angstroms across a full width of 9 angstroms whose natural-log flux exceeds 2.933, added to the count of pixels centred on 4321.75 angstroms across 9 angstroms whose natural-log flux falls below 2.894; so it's 2.2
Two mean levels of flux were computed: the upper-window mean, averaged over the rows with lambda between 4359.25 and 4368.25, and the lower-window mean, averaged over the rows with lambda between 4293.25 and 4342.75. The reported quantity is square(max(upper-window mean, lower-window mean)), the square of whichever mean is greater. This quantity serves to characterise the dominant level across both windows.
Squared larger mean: 380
